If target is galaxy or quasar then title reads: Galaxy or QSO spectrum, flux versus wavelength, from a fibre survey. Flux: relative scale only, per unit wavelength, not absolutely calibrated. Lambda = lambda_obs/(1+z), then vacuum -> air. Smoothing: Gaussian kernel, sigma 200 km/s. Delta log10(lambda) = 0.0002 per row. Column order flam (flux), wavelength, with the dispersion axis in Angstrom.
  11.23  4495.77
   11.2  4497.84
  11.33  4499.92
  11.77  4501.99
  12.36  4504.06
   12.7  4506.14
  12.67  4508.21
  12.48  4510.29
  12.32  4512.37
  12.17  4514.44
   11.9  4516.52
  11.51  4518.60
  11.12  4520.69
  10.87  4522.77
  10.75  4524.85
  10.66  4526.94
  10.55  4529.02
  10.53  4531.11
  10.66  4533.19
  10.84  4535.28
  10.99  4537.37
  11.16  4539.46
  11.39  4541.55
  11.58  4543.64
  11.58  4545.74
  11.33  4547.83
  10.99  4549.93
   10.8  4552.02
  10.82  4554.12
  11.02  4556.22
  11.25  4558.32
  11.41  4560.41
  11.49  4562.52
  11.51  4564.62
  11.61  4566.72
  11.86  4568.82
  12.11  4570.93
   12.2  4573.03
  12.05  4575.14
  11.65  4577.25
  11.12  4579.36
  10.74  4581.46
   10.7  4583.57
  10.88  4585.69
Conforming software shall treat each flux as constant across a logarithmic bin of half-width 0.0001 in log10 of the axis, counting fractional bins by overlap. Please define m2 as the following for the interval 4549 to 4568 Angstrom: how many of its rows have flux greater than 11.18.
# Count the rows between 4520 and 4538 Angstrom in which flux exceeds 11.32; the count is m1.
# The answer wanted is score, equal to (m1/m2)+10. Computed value 10.0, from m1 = 0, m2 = 5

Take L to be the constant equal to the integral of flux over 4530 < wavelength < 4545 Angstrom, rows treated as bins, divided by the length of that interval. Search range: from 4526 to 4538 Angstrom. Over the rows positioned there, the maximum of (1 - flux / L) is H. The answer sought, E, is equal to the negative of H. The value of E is -0.05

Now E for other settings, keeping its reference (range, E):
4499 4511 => 0.03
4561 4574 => 0.04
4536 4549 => 0.00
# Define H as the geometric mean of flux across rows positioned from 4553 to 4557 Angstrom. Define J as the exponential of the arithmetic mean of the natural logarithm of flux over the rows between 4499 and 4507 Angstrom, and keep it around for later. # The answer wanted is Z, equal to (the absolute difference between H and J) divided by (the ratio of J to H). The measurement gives 1.0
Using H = 10.9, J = 12.03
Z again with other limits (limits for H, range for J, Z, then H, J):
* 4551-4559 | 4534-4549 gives 0.3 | 11.0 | 11.26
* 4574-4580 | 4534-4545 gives 0.4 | 11.6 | 11.19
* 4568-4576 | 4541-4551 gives 0.7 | 12.1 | 11.37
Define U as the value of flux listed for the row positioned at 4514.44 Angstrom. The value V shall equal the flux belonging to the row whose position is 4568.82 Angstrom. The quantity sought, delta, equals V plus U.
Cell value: 24.0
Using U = 12.17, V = 11.86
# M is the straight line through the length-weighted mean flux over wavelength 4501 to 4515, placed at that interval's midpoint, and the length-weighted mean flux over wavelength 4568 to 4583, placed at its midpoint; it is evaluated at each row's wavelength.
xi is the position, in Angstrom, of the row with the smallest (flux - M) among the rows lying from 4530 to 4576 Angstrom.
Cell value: 4531.11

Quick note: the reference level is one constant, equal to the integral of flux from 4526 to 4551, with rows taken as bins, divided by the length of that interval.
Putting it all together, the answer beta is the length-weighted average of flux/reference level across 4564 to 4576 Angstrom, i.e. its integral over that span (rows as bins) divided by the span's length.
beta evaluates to 1.08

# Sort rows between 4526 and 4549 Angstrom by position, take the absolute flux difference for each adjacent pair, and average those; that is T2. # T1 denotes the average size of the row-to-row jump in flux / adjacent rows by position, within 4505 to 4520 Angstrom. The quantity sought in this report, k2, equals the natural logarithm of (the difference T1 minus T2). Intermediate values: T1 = 0.198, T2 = 0.143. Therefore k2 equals -2.89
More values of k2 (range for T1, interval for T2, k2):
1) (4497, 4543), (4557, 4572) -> -2.63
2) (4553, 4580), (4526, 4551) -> -3.12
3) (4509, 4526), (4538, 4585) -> -2.96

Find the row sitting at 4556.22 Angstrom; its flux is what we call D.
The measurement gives 11.02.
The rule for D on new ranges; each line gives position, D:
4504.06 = 12.36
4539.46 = 11.16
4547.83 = 11.33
